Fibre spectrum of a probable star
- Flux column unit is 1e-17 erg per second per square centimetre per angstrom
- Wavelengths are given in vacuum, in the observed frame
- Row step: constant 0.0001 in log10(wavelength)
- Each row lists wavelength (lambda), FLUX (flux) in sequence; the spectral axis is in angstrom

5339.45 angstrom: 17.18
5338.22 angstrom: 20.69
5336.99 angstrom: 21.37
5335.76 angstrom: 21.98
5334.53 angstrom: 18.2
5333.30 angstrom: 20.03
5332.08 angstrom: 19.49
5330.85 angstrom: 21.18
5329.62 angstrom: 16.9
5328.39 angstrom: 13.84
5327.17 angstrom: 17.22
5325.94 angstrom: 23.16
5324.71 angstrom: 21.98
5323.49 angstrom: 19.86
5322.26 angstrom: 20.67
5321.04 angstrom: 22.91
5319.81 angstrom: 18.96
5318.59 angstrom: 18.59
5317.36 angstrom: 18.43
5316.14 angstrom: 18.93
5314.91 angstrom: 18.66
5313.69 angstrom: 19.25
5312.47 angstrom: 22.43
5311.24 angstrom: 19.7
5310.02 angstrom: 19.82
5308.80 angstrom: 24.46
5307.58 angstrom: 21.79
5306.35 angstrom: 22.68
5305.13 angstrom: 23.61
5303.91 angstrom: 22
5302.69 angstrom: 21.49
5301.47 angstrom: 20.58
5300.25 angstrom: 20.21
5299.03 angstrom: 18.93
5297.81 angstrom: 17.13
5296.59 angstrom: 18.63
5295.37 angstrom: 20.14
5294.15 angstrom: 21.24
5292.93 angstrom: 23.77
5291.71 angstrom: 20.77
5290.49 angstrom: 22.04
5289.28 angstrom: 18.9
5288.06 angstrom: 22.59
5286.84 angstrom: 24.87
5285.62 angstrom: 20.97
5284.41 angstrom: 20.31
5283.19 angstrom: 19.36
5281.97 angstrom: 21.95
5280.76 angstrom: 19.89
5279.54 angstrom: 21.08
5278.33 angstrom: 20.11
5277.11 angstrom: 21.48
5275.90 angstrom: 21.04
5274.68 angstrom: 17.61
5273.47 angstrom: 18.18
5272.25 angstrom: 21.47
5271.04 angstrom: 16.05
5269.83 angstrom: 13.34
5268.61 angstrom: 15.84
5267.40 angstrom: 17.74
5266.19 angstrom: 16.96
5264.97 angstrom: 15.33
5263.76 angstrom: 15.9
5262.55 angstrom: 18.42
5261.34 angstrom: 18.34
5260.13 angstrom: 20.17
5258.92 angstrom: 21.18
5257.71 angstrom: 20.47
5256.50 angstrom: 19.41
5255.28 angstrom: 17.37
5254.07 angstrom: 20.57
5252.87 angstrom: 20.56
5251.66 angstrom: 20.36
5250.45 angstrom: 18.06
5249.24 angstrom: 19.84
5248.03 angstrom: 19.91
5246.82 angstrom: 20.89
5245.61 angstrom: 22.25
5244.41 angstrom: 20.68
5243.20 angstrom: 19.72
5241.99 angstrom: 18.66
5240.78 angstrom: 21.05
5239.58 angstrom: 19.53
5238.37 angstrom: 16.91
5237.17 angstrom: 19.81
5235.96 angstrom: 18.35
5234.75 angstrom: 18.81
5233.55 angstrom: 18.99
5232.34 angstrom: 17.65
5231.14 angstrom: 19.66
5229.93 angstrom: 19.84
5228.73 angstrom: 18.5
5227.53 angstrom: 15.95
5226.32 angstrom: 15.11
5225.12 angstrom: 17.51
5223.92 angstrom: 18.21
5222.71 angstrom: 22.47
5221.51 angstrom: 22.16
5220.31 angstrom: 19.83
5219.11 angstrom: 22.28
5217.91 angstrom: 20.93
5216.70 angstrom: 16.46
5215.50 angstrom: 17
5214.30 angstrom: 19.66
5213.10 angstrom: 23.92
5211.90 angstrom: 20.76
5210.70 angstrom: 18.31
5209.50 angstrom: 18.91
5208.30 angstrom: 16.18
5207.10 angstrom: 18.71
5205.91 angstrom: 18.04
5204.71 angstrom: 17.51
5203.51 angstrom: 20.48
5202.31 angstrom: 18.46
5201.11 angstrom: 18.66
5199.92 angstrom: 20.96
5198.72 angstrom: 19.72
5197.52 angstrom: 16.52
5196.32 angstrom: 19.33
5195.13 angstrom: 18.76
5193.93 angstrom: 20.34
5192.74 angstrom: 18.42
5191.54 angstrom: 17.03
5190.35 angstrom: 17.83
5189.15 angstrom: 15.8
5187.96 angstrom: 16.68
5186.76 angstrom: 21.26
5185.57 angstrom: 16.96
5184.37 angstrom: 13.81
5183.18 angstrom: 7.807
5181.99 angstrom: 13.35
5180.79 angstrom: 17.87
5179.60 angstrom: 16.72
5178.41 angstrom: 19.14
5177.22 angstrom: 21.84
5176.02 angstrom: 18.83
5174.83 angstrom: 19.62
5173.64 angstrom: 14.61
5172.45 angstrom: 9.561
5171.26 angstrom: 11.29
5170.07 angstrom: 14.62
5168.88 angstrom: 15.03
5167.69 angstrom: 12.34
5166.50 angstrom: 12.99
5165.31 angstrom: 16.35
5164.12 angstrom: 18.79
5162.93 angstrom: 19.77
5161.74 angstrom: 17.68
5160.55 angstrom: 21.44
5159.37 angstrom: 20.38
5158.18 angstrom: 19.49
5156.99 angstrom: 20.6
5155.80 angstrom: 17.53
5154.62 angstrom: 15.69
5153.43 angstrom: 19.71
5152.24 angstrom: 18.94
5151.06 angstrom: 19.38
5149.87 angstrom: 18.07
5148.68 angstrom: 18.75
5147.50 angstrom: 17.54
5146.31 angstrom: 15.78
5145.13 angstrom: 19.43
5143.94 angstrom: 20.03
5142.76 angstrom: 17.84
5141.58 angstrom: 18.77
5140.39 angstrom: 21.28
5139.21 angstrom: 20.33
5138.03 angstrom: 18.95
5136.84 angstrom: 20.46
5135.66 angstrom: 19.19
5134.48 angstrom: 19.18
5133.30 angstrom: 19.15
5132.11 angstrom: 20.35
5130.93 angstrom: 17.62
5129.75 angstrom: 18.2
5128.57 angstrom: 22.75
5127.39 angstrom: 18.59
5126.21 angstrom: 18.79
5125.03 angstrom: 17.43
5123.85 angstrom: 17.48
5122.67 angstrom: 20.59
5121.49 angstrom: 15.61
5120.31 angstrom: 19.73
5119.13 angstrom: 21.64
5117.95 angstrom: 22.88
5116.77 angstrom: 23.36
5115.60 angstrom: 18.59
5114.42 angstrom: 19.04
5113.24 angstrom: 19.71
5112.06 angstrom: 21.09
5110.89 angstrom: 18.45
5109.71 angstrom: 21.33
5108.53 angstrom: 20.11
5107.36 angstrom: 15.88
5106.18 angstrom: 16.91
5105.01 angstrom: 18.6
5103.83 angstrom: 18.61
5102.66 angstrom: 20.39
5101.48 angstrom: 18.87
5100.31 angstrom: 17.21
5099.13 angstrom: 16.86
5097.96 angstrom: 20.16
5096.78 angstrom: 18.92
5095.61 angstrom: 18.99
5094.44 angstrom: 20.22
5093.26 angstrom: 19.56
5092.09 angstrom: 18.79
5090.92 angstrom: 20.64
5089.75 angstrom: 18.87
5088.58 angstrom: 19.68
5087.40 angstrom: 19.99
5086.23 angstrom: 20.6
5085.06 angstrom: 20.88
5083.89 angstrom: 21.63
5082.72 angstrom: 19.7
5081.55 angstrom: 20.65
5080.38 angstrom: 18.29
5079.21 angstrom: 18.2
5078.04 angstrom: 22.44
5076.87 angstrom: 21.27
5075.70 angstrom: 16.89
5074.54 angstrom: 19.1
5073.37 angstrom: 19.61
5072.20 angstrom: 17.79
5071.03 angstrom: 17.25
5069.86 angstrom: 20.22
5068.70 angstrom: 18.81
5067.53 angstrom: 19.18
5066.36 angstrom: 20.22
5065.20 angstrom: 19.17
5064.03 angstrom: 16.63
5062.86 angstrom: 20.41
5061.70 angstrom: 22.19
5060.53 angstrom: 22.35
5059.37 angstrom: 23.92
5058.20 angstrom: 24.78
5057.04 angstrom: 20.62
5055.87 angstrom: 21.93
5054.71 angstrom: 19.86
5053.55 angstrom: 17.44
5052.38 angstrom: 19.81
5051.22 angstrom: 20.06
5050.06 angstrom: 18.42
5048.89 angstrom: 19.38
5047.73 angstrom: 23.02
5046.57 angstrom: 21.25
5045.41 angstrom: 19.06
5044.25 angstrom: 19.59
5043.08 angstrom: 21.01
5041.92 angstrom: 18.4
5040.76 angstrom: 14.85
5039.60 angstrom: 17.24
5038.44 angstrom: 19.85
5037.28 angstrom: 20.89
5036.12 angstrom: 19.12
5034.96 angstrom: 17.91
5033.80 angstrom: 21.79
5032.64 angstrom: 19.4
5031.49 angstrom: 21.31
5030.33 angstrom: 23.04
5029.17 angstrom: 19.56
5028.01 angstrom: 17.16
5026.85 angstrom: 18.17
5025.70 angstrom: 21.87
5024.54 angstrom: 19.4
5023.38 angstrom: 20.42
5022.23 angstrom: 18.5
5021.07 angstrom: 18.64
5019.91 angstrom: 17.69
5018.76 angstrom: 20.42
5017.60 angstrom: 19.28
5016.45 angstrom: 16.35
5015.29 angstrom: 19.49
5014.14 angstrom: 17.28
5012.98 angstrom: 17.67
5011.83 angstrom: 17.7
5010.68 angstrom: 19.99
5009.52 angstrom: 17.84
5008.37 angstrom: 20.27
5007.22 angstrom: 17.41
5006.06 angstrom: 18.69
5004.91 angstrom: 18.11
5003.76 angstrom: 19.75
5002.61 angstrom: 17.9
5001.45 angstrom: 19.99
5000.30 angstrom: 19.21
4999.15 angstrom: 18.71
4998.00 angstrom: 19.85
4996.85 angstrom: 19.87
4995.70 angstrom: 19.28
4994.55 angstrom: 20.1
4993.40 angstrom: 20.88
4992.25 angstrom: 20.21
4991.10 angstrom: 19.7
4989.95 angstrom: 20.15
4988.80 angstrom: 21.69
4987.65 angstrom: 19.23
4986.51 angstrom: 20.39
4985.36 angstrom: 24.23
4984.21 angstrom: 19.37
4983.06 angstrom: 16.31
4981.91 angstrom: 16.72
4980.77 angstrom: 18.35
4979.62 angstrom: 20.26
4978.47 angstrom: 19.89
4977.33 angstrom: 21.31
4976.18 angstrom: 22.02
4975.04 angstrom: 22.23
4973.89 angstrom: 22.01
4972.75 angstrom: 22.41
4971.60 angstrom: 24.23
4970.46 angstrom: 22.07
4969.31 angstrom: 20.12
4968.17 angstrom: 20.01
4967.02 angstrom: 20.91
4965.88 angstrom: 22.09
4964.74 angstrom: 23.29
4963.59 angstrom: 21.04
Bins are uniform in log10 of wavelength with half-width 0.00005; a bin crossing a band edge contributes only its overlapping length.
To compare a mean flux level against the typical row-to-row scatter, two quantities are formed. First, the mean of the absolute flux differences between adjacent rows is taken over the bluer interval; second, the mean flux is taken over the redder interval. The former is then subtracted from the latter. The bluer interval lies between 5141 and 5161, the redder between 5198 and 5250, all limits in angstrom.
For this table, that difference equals 17.7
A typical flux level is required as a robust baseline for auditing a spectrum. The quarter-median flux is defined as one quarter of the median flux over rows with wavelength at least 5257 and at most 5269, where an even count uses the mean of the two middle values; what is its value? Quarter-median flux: 4.51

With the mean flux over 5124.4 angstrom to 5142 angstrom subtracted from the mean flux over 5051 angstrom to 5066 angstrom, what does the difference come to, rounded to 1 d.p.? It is 1.3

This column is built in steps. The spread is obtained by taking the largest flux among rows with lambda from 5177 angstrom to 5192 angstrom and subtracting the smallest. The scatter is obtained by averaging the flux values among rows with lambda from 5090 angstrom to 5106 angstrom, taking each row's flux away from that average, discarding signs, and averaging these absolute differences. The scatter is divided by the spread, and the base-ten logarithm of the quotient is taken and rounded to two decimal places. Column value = -1.21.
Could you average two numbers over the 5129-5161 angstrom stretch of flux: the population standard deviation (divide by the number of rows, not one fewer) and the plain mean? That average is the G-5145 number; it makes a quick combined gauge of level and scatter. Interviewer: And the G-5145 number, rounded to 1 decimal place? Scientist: 10.2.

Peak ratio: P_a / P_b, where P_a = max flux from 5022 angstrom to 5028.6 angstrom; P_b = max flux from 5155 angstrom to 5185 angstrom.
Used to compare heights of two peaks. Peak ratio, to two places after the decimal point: 1.00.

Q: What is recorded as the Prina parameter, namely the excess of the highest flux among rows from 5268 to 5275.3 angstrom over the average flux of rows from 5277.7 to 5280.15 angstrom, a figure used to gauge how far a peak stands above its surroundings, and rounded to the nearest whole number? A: 1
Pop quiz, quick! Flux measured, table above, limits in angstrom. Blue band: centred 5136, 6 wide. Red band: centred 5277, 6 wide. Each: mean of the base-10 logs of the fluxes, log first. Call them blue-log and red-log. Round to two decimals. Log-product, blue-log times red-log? 1.68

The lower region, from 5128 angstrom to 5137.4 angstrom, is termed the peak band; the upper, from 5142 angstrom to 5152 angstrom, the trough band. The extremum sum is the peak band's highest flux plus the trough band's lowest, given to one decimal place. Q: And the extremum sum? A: 38.5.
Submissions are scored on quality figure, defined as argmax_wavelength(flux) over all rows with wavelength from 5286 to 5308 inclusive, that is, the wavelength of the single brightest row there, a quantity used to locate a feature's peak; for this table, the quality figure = 5286.84 angstrom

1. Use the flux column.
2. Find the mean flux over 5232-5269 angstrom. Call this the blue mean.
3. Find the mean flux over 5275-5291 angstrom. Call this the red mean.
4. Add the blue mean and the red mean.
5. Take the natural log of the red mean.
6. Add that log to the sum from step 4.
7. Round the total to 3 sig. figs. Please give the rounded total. 43.2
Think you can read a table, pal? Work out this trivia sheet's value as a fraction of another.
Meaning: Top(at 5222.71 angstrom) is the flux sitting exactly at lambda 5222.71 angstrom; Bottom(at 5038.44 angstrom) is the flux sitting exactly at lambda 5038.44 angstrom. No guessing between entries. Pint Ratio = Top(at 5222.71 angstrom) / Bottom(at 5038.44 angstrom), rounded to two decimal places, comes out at 1.13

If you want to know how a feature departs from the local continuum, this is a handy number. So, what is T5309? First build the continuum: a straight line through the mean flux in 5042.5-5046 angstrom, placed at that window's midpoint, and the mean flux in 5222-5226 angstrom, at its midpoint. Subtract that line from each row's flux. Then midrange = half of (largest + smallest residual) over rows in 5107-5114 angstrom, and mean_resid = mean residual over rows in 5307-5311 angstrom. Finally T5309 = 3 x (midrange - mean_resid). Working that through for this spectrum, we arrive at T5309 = -12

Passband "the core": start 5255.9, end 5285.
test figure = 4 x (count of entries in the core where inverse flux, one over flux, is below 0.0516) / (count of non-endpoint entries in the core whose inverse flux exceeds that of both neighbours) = 6.9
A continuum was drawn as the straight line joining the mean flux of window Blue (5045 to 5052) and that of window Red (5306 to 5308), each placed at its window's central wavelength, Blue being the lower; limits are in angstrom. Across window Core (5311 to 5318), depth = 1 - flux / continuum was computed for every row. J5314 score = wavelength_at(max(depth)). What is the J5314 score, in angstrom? 5317.36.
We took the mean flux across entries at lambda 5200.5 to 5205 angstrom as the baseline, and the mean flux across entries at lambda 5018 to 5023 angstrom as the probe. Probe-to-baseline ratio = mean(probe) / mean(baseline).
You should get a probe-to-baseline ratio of 1.00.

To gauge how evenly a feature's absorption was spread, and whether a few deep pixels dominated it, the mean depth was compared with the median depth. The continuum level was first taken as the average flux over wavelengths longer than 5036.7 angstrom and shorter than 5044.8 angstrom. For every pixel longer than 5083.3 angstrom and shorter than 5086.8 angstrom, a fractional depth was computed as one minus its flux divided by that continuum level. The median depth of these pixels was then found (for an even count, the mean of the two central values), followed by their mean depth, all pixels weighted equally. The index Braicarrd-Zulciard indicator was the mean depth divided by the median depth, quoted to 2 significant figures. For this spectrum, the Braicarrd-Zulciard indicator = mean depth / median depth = 1.1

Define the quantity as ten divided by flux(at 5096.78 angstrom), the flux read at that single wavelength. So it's 0.53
